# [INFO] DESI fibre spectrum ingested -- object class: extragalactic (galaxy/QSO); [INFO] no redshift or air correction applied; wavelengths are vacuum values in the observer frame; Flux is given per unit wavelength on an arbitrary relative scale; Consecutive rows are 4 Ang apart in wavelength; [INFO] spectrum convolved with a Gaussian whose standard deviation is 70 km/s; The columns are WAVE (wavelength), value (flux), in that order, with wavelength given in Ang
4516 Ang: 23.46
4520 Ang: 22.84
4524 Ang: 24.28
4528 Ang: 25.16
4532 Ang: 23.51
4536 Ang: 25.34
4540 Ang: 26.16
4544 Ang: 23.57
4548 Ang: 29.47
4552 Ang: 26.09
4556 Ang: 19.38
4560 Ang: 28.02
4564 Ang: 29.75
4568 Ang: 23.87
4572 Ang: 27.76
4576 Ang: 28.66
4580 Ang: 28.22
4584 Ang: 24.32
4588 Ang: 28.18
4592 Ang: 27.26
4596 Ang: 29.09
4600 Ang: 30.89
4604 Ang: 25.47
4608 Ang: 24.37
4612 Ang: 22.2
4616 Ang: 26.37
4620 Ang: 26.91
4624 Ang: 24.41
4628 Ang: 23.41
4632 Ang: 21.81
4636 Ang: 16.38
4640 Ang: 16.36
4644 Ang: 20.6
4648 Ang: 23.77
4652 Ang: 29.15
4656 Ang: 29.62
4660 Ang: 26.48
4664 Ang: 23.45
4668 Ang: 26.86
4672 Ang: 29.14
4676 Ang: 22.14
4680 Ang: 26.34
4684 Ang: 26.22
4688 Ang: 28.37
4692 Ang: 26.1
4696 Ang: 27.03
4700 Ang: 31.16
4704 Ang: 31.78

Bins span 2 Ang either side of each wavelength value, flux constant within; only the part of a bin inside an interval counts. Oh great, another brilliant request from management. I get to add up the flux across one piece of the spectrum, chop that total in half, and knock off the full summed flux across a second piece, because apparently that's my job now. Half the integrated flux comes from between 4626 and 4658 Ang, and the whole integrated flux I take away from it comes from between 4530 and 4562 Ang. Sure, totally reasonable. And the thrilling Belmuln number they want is -444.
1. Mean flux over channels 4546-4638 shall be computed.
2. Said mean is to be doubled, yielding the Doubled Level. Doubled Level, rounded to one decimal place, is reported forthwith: 51.5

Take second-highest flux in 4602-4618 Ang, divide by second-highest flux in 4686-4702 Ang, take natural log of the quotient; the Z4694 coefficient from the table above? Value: -0.11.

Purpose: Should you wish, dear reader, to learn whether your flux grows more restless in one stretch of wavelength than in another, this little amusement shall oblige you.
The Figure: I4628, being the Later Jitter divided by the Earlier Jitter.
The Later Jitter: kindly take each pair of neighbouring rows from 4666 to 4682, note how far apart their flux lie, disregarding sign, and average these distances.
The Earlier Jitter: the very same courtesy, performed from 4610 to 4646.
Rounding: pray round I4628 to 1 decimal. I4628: 1.8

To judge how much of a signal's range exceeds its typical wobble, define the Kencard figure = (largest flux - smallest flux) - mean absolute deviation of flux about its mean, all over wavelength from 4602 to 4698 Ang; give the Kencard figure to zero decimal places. 11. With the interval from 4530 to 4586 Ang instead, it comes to 8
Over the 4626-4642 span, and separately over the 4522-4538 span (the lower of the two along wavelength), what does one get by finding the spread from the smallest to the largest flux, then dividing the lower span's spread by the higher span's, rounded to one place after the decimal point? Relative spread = 0.3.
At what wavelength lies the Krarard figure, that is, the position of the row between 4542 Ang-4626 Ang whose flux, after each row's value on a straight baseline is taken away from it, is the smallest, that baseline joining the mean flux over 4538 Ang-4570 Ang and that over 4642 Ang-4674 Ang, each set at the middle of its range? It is 4556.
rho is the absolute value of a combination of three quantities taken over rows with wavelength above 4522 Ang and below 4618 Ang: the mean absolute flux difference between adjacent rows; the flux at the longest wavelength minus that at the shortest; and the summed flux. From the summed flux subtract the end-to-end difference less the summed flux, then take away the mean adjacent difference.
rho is 1250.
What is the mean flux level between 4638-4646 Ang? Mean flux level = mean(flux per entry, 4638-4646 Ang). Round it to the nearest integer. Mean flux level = 18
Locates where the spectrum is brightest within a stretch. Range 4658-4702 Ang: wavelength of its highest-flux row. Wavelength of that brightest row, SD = 4700 Ang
